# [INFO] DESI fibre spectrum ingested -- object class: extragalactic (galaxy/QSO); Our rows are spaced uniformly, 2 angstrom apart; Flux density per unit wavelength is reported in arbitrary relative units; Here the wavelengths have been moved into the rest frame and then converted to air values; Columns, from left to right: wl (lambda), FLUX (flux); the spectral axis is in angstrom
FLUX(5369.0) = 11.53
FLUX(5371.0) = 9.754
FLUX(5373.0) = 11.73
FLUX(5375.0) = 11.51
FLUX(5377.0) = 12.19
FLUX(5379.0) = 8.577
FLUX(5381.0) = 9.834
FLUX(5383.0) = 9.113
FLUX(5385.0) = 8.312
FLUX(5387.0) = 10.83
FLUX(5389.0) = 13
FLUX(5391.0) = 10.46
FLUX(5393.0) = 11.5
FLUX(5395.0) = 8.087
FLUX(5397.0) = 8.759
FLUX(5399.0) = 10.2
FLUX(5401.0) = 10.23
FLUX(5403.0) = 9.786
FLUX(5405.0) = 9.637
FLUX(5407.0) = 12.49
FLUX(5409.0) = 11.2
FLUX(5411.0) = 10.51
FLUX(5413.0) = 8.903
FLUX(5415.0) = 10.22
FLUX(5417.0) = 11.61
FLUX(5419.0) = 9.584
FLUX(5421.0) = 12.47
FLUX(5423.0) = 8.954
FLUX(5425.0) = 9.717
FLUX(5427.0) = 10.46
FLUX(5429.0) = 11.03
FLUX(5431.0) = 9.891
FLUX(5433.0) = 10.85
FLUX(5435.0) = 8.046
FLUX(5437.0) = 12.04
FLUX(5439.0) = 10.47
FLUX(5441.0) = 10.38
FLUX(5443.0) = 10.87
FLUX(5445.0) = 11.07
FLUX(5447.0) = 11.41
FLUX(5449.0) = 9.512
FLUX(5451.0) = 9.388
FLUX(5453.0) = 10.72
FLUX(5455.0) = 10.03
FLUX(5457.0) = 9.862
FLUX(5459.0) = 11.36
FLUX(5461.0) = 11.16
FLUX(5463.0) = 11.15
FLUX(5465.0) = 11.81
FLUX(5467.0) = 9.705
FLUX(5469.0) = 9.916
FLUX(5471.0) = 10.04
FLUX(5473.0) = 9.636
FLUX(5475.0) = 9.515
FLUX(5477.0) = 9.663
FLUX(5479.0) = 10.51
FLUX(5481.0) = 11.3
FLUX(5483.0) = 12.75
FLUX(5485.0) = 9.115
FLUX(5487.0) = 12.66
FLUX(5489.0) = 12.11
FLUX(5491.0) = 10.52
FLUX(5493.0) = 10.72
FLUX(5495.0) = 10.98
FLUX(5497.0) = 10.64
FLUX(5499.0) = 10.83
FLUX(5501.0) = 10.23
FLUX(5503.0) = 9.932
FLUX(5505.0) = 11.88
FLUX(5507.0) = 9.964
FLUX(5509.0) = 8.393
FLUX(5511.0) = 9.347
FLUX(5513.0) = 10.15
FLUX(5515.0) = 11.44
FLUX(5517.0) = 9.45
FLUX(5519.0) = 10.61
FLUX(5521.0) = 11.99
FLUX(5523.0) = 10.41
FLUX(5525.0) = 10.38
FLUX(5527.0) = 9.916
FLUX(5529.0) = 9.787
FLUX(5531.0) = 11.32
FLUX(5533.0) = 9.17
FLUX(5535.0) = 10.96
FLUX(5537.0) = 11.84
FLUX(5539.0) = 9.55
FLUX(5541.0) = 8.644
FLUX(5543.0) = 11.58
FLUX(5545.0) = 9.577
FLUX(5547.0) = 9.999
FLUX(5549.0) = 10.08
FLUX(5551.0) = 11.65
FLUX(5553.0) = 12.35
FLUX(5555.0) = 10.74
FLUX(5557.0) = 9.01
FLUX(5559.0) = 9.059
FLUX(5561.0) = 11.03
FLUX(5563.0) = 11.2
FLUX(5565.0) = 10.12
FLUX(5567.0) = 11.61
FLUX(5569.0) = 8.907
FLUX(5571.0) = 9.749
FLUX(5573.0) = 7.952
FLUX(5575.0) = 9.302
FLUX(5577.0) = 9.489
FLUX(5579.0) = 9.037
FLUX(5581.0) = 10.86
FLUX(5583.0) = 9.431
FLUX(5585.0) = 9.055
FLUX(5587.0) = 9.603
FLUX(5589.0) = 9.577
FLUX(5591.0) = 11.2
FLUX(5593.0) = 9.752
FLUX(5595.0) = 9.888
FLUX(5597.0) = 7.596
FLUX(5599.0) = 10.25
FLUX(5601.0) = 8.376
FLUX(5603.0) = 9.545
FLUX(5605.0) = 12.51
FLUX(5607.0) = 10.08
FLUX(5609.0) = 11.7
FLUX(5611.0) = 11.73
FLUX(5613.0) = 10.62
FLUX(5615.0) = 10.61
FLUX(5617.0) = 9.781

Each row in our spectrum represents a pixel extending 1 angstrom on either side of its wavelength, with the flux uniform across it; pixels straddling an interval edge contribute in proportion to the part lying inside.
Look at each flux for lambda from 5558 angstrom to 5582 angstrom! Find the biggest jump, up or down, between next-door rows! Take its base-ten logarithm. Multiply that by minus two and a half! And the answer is -1.08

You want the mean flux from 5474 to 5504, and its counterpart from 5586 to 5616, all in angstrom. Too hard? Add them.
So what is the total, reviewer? 21.0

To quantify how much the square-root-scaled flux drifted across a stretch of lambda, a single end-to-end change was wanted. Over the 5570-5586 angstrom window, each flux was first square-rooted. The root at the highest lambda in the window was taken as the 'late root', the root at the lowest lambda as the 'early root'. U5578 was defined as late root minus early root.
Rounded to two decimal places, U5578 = -0.11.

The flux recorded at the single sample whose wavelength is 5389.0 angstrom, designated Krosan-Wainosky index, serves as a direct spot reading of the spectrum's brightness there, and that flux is 13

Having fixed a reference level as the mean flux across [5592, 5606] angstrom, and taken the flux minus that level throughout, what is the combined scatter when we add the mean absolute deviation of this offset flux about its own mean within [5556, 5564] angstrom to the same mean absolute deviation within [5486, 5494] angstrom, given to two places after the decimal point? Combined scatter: 1.92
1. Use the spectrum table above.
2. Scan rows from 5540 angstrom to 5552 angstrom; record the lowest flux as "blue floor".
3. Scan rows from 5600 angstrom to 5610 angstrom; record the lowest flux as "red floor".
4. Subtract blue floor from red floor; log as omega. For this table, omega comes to -0.27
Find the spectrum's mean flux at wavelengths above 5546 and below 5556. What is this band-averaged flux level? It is 11.0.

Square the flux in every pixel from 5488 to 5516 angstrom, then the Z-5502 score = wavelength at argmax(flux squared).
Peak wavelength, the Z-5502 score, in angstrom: 5489.0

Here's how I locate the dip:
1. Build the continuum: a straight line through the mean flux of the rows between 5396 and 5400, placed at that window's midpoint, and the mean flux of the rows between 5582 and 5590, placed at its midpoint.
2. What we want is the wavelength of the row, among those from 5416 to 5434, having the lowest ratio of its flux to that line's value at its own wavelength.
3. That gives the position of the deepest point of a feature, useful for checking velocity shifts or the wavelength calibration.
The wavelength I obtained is 5423.0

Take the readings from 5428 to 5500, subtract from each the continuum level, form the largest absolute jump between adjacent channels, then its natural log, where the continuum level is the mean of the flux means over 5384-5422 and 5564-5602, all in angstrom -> 1.38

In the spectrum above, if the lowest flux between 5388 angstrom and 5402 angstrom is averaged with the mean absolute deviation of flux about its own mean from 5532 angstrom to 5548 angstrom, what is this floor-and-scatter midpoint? 4.53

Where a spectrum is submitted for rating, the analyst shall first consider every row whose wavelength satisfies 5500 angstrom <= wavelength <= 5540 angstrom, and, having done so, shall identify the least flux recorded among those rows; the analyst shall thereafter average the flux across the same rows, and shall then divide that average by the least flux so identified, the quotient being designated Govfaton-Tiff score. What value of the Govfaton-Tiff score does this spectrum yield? 1.23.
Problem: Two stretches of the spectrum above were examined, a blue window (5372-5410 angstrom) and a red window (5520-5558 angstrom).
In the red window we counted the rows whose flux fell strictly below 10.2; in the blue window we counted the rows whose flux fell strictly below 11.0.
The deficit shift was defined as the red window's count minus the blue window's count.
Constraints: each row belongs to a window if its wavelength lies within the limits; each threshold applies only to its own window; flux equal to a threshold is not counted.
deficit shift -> -3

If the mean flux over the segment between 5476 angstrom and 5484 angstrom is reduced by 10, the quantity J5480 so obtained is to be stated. 1.06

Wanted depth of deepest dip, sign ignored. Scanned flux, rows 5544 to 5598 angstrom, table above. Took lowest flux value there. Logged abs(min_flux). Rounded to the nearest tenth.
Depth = 7.6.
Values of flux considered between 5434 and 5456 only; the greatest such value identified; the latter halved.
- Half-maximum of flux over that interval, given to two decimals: 6.02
